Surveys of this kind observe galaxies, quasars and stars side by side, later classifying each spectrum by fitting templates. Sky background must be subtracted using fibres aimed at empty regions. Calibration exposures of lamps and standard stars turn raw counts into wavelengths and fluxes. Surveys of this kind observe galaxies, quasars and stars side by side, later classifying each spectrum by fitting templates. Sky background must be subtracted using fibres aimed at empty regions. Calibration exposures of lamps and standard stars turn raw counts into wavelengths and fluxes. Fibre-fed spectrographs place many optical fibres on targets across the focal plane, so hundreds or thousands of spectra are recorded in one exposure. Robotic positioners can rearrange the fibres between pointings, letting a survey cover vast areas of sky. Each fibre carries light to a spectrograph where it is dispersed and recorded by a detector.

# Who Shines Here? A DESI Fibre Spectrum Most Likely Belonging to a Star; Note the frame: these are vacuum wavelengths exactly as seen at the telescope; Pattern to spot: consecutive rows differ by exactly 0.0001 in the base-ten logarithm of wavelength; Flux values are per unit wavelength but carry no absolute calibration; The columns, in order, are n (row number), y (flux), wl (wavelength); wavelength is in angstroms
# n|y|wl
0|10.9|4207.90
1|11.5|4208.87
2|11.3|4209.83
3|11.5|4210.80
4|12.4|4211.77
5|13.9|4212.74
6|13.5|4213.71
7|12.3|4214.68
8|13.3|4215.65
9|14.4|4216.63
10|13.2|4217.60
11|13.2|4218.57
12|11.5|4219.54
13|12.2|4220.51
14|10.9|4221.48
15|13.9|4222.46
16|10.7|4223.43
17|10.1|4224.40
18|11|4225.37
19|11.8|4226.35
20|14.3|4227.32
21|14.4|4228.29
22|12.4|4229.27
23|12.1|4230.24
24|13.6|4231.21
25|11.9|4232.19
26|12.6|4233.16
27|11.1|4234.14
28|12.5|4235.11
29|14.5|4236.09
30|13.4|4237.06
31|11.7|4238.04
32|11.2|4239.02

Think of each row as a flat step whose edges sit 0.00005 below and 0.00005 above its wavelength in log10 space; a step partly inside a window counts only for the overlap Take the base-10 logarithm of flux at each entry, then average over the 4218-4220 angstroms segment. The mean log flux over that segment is 1.09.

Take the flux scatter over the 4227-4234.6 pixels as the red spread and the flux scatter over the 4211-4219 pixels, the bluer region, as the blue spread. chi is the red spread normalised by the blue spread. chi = 1.7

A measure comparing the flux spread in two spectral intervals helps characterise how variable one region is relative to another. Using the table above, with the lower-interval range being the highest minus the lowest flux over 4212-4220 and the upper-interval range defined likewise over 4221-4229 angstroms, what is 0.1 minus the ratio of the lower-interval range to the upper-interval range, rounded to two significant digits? -0.57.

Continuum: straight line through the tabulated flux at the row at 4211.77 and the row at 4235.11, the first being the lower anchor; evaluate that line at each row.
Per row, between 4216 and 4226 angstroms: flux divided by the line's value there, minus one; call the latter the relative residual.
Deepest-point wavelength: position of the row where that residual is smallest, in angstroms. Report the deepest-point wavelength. 4224.40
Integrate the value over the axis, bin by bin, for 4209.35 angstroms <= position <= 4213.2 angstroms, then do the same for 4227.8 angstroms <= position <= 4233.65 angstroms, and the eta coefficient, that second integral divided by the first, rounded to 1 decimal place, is 1.6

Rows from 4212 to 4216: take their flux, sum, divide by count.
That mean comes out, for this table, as 13.2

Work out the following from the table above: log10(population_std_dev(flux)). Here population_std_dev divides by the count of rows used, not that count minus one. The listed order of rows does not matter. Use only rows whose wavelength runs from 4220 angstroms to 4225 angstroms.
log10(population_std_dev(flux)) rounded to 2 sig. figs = 0.13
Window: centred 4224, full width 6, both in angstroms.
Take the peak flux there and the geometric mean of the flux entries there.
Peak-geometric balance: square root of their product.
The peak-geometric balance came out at 12.6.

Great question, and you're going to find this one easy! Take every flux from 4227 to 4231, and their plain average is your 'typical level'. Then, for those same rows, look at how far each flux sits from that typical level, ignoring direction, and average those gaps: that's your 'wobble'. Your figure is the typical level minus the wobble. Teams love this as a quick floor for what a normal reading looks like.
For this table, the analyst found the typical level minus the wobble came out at 12.2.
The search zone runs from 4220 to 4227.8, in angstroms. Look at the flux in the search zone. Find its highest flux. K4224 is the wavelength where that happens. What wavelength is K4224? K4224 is 4227.32 angstroms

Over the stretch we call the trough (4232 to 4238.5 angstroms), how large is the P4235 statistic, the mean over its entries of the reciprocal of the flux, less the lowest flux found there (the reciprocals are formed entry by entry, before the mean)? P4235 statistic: -11.0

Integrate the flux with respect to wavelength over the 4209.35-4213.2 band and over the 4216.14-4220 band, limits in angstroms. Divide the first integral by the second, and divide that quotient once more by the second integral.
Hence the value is 0.0185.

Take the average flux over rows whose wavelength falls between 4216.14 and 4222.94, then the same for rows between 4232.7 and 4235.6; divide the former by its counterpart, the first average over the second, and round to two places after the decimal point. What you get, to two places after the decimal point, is 1.06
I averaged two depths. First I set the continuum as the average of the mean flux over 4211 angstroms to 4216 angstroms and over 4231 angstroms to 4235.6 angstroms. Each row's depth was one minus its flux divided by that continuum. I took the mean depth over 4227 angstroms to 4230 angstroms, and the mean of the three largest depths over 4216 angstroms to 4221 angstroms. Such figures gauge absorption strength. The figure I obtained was -0.02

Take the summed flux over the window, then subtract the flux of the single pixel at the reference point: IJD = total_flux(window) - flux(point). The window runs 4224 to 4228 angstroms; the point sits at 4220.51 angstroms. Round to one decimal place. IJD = 35.0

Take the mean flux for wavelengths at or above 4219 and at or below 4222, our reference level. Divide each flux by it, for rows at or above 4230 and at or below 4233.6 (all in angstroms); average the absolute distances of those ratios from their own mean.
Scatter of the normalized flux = 0.048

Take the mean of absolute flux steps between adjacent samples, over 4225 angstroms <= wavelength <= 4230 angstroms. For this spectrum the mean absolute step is 1.35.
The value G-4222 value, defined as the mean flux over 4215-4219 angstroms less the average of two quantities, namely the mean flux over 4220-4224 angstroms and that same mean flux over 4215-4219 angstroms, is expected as 0.8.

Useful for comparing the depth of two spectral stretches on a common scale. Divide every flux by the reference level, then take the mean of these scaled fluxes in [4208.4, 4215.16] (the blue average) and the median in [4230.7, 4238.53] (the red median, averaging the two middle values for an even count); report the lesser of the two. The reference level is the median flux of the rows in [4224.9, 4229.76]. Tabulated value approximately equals 1.00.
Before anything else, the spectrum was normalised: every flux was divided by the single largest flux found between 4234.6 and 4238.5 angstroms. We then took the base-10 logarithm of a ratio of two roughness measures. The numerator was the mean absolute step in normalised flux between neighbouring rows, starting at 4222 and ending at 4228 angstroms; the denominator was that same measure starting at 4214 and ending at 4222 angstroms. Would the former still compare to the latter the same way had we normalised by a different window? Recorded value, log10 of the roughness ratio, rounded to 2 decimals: 0.20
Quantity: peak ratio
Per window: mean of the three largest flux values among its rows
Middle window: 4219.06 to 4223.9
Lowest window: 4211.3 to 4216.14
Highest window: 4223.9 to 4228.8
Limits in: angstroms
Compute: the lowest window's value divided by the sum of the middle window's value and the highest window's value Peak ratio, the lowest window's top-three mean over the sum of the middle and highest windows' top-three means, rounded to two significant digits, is 0.52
